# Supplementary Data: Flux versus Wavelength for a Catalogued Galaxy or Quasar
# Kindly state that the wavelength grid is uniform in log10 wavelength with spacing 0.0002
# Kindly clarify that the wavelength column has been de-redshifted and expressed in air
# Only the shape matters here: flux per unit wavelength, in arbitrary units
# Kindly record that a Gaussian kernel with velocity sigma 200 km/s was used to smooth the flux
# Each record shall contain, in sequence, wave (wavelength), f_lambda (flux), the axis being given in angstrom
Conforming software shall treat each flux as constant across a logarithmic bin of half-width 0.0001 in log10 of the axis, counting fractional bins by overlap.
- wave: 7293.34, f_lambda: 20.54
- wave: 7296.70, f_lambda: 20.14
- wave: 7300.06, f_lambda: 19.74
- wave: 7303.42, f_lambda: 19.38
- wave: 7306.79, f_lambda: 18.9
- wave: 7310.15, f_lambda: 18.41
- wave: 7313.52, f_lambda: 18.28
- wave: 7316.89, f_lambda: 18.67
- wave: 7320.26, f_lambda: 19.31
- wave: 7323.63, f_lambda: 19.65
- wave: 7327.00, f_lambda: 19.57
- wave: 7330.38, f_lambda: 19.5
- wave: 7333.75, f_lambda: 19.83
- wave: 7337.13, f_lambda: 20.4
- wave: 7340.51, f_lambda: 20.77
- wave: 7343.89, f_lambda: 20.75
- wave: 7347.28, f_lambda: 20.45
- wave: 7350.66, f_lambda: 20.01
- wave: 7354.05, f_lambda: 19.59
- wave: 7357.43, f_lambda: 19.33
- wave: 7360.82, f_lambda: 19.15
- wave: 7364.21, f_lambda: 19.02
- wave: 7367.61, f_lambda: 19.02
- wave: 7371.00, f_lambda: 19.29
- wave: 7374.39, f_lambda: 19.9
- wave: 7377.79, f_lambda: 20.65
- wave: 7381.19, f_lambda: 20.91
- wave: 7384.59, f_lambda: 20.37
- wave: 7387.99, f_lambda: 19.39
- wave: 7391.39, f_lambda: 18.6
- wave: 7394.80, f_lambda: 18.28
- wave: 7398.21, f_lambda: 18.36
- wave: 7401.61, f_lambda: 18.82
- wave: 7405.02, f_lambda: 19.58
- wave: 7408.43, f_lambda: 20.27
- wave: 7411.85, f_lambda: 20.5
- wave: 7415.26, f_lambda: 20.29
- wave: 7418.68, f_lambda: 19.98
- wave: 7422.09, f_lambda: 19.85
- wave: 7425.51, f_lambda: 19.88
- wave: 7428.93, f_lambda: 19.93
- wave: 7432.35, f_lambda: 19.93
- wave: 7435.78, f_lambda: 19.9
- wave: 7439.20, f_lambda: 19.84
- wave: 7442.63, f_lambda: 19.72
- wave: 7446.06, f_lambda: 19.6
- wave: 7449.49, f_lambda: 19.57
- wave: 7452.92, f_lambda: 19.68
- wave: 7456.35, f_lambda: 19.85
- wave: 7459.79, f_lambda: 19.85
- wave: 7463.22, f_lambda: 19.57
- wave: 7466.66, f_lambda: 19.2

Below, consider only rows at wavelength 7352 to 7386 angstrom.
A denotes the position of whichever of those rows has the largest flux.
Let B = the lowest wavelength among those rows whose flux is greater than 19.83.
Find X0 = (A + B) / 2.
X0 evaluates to 7377.8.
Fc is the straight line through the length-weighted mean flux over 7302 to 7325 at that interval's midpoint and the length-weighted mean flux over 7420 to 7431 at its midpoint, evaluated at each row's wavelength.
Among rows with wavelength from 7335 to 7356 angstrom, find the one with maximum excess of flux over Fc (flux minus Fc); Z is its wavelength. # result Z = 7340.51 angstrom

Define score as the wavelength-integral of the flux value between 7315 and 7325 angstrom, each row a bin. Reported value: 192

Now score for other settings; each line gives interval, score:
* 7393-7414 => 406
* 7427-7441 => 279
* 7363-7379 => 313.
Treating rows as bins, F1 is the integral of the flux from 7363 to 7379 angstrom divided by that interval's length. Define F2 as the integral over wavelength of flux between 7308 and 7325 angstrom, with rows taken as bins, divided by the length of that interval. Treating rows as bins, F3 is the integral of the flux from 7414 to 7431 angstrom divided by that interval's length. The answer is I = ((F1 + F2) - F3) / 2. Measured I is 9.22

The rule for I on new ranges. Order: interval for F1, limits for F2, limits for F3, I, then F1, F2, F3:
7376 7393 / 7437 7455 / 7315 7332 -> 10.18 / 20.0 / 19.7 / 19.3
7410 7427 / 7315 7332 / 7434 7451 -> 9.85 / 20.1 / 19.3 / 19.7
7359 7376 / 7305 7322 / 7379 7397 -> 9.25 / 19.3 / 18.7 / 19.5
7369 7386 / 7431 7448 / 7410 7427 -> 9.94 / 20.2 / 19.8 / 20.1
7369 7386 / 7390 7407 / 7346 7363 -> 9.64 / 20.2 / 18.8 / 19.7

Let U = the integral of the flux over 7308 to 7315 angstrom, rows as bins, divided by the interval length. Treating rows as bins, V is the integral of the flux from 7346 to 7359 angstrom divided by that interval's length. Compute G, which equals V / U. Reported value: 1.08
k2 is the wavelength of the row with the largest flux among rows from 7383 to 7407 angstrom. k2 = 7384.59 angstrom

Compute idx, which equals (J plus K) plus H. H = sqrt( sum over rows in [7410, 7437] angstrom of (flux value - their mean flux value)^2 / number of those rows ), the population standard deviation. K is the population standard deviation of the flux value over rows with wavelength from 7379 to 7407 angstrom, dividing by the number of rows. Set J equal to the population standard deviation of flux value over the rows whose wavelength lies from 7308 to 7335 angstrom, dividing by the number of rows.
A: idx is 1.7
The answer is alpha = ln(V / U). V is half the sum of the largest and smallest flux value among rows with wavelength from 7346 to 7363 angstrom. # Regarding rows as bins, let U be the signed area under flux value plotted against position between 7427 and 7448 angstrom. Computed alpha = -3.05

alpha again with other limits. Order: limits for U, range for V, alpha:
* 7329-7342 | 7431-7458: -2.58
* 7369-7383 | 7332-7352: -2.63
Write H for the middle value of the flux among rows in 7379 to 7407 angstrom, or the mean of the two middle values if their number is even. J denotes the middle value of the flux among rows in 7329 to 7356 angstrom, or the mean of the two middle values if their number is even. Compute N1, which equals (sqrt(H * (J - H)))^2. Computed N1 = 21.0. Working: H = 19.1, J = 20.2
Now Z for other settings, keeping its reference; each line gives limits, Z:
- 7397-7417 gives 7411.85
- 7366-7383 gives 7381.19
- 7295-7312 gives 7296.70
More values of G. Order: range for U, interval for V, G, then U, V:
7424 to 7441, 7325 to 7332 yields 0.98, 19.9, 19.5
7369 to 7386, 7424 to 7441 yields 0.98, 20.2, 19.9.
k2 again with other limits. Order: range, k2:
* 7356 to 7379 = 7377.79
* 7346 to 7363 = 7347.28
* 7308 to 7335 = 7333.75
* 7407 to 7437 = 7411.85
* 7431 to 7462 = 7432.35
